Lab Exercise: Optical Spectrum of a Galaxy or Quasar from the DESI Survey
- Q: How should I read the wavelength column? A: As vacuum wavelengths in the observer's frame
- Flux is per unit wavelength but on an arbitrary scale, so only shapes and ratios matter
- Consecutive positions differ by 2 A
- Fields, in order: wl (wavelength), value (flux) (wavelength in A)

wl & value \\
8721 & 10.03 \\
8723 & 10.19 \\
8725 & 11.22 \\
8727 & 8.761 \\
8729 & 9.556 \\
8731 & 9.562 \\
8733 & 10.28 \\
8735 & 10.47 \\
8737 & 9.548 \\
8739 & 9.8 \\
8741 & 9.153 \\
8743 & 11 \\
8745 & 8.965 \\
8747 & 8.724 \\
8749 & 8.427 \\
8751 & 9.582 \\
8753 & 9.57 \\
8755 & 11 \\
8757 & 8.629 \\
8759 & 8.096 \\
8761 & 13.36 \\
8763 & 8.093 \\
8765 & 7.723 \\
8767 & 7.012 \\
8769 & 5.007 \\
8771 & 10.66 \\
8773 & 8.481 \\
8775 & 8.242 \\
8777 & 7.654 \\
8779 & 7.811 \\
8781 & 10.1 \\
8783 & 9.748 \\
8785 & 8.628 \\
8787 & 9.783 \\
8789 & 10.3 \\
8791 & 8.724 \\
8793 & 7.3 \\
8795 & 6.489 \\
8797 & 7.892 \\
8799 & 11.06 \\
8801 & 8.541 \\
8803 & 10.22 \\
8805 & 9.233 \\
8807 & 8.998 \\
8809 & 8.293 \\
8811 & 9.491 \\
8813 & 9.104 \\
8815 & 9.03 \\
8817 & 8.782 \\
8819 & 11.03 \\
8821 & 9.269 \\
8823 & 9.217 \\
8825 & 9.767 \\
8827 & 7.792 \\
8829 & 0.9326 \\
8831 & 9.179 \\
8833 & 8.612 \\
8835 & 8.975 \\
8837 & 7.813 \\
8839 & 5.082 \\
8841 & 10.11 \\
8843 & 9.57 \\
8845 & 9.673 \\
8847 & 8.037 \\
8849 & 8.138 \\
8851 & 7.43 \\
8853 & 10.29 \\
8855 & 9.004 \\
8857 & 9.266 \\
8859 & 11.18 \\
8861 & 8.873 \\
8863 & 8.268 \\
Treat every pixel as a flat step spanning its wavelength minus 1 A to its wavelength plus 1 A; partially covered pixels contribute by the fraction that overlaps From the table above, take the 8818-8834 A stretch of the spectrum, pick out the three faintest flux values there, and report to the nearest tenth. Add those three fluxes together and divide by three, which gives 5.8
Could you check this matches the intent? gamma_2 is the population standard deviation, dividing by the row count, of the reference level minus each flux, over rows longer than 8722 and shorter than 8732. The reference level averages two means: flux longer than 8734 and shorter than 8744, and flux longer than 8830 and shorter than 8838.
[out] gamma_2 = 0.82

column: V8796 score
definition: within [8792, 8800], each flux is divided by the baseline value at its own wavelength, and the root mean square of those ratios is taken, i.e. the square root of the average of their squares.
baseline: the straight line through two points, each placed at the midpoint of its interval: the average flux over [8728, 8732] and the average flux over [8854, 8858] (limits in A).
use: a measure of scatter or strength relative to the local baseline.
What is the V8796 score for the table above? 0.90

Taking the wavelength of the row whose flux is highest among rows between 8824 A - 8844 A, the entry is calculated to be 8841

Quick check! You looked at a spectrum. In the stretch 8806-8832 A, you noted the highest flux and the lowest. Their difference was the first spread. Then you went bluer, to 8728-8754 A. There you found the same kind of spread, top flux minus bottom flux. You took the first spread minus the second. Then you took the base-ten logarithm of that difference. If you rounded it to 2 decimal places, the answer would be 0.88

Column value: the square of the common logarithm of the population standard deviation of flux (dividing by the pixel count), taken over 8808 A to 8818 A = 0.16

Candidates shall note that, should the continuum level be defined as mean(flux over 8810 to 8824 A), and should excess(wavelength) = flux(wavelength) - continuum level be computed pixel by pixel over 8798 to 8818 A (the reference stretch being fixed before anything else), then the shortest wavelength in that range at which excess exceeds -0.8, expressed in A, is 8799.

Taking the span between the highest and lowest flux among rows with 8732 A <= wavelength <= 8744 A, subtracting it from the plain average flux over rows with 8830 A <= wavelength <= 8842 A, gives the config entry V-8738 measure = 6.4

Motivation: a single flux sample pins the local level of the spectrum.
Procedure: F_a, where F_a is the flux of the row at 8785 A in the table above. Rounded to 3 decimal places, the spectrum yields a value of 8.628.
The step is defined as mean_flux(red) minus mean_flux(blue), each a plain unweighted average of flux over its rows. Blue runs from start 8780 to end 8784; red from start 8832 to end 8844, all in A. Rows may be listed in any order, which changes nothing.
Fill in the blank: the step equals -1.6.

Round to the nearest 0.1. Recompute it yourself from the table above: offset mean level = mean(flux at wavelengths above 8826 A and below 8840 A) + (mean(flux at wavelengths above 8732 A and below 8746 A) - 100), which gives -83.2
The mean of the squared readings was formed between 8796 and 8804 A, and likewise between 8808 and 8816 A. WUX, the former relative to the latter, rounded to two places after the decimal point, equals 1.12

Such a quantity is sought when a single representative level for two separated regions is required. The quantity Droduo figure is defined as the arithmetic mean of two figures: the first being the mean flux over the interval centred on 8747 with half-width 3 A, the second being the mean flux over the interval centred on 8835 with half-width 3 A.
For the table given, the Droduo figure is 8.6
